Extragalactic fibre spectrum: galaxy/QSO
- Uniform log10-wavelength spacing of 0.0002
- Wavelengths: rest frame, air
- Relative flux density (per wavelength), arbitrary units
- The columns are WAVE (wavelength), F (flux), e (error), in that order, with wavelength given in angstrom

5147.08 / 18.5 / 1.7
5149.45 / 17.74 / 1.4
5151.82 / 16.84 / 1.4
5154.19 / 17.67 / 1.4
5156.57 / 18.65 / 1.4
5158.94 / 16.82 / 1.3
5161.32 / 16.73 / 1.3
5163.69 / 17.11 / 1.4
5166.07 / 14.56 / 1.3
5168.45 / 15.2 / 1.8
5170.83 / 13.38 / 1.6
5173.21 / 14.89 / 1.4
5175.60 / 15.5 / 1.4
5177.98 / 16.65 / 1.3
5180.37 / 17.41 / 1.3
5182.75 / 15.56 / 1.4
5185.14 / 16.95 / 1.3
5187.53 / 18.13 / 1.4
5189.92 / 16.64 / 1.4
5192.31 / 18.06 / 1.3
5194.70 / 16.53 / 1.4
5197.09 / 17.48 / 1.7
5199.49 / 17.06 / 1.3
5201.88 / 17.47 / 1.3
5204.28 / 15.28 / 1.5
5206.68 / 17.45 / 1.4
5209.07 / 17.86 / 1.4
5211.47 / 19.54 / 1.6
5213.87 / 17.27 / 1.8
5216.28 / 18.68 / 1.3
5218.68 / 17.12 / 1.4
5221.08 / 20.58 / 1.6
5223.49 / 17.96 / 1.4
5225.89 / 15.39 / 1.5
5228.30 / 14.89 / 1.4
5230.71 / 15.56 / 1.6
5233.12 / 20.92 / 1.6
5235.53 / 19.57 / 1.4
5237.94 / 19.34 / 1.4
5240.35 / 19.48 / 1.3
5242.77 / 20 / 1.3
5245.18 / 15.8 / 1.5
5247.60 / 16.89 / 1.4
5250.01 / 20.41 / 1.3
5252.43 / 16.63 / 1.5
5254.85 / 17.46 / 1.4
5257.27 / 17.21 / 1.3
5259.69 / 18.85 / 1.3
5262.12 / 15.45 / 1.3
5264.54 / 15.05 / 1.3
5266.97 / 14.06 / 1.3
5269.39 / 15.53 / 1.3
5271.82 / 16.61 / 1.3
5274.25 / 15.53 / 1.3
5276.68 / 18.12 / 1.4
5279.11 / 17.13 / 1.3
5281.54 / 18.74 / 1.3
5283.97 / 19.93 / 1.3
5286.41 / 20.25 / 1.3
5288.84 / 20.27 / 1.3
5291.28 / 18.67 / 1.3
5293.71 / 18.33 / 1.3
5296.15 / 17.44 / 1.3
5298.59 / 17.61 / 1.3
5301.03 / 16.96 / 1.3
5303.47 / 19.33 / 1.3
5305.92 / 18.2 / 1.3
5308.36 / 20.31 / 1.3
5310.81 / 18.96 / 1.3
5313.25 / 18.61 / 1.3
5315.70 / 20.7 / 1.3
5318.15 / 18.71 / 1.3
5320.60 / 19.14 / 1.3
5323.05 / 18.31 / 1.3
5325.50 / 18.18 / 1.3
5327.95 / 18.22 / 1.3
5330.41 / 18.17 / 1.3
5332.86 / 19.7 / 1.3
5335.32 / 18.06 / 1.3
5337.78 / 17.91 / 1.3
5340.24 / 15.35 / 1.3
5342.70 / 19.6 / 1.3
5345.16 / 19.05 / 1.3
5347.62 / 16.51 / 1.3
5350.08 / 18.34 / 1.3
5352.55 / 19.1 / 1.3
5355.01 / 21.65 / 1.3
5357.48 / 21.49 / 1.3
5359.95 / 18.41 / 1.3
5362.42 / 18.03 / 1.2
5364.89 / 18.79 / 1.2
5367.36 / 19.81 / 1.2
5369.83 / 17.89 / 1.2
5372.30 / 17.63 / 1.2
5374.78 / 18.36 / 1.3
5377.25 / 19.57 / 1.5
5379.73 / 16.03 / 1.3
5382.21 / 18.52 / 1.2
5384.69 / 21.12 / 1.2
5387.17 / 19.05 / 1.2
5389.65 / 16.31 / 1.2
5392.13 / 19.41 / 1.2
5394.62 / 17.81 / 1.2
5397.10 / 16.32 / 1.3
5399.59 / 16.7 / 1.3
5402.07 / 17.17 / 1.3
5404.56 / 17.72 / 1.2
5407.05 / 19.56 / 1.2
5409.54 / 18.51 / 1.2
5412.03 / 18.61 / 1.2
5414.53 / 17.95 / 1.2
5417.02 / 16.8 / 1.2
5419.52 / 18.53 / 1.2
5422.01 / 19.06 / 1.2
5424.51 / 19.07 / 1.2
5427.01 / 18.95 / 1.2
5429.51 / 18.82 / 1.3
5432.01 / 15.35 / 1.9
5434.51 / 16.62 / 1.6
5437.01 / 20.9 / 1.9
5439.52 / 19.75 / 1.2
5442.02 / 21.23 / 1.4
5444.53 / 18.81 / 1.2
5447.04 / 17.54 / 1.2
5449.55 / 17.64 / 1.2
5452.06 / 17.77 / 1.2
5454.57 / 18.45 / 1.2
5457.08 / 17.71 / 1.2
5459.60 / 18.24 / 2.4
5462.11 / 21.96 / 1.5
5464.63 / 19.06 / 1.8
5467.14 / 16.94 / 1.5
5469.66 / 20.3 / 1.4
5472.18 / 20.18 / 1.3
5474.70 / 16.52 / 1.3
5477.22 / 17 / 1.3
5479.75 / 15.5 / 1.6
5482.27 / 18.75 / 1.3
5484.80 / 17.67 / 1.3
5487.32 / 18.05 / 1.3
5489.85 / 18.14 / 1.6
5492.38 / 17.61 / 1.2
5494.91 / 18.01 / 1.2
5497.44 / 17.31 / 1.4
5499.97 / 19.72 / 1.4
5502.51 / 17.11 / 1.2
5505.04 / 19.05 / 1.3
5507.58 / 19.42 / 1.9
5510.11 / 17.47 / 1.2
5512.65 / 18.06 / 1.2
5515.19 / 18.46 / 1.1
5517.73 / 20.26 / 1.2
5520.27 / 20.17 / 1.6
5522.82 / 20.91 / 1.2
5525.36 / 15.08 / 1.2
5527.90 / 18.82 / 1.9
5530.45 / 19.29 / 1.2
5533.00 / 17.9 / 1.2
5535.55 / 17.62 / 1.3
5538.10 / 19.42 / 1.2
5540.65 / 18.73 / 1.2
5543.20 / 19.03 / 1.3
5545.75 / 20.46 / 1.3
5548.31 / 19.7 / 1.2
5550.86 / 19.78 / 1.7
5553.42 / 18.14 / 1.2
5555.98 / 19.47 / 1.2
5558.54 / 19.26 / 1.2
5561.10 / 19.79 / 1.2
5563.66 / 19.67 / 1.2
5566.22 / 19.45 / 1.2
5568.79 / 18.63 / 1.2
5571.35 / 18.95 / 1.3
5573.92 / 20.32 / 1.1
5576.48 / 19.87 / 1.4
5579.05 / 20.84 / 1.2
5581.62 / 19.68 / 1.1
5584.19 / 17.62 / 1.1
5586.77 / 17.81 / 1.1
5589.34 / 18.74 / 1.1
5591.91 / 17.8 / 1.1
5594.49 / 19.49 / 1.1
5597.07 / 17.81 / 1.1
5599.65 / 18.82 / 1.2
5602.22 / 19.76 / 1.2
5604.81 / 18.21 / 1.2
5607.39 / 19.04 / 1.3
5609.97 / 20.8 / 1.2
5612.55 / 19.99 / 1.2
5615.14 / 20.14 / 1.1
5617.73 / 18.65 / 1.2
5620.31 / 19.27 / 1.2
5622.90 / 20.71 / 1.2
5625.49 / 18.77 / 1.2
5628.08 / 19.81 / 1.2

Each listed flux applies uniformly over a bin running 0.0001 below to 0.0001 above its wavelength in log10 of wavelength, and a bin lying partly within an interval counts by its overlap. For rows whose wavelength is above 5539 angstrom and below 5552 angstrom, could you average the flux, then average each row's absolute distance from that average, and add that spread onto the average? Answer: 20.1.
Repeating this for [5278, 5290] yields 20.3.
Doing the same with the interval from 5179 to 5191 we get 17.6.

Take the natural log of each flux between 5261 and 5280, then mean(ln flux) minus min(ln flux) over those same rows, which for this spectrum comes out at 0.12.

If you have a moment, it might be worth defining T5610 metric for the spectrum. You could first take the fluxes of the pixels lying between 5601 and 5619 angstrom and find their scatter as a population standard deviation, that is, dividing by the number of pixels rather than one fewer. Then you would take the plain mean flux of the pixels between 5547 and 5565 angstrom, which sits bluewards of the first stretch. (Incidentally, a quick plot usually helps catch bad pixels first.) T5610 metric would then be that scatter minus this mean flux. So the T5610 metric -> -18.6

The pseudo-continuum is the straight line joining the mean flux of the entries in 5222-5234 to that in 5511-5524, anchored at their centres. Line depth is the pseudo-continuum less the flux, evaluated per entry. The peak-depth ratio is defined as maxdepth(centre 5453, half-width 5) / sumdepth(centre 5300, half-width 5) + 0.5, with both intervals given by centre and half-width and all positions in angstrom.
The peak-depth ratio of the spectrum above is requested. -1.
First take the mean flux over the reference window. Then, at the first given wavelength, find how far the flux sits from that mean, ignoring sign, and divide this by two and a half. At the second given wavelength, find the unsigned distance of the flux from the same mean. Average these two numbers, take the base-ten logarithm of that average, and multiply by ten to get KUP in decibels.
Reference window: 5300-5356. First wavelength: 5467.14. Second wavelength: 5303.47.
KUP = -1.7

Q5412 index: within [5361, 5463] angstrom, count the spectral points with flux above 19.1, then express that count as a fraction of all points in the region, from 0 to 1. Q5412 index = 0.22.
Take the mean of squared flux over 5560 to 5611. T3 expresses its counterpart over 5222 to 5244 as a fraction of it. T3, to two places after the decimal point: 0.91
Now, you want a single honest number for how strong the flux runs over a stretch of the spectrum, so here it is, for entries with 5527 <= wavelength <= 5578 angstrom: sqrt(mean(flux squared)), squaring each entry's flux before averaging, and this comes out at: 19.2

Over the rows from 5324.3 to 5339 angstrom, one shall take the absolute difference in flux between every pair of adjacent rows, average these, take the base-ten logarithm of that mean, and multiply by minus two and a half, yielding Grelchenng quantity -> 0.42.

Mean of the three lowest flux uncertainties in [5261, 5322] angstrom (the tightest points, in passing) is 1.30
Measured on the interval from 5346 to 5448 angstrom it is 1.20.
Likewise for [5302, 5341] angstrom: 1.30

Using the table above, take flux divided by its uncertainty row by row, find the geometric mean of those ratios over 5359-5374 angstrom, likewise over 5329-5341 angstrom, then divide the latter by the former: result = 0.90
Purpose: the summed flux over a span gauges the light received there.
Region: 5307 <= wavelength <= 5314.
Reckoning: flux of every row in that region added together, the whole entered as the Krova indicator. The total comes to 57.9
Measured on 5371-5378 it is 55.6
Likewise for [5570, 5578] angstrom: 59.1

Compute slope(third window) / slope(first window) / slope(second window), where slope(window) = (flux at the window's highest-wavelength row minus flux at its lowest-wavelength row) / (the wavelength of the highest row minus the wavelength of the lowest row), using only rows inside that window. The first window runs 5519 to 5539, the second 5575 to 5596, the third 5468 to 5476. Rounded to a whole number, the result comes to -845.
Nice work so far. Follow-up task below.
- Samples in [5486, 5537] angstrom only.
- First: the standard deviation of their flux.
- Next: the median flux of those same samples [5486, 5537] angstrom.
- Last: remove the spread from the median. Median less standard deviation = 16.8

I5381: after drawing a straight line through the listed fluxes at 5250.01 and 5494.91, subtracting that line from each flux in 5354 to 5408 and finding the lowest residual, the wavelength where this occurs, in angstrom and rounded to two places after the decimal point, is 5379.73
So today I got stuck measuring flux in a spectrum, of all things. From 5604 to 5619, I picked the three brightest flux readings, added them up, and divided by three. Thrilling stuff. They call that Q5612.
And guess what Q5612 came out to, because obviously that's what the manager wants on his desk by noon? 20.3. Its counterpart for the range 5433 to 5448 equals 20.6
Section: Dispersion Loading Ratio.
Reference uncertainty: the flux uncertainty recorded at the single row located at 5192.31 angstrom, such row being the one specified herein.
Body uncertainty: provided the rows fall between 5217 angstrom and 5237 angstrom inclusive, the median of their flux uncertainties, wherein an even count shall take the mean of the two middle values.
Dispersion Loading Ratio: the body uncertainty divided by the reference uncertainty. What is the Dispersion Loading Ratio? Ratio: 1.1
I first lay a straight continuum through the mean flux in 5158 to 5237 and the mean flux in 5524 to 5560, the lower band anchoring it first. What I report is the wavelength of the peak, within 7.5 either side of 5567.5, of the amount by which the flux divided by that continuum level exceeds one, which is 5573.92 angstrom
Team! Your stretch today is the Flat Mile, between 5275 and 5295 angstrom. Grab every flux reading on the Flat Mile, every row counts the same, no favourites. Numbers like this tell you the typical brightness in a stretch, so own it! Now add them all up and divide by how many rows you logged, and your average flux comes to 18.9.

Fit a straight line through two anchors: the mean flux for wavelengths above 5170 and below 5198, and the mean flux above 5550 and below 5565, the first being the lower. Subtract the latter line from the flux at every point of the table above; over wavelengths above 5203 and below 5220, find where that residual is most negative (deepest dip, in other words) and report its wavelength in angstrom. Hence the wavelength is 5204.28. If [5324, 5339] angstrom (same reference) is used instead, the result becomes 5337.78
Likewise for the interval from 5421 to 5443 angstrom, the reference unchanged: 5432.01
